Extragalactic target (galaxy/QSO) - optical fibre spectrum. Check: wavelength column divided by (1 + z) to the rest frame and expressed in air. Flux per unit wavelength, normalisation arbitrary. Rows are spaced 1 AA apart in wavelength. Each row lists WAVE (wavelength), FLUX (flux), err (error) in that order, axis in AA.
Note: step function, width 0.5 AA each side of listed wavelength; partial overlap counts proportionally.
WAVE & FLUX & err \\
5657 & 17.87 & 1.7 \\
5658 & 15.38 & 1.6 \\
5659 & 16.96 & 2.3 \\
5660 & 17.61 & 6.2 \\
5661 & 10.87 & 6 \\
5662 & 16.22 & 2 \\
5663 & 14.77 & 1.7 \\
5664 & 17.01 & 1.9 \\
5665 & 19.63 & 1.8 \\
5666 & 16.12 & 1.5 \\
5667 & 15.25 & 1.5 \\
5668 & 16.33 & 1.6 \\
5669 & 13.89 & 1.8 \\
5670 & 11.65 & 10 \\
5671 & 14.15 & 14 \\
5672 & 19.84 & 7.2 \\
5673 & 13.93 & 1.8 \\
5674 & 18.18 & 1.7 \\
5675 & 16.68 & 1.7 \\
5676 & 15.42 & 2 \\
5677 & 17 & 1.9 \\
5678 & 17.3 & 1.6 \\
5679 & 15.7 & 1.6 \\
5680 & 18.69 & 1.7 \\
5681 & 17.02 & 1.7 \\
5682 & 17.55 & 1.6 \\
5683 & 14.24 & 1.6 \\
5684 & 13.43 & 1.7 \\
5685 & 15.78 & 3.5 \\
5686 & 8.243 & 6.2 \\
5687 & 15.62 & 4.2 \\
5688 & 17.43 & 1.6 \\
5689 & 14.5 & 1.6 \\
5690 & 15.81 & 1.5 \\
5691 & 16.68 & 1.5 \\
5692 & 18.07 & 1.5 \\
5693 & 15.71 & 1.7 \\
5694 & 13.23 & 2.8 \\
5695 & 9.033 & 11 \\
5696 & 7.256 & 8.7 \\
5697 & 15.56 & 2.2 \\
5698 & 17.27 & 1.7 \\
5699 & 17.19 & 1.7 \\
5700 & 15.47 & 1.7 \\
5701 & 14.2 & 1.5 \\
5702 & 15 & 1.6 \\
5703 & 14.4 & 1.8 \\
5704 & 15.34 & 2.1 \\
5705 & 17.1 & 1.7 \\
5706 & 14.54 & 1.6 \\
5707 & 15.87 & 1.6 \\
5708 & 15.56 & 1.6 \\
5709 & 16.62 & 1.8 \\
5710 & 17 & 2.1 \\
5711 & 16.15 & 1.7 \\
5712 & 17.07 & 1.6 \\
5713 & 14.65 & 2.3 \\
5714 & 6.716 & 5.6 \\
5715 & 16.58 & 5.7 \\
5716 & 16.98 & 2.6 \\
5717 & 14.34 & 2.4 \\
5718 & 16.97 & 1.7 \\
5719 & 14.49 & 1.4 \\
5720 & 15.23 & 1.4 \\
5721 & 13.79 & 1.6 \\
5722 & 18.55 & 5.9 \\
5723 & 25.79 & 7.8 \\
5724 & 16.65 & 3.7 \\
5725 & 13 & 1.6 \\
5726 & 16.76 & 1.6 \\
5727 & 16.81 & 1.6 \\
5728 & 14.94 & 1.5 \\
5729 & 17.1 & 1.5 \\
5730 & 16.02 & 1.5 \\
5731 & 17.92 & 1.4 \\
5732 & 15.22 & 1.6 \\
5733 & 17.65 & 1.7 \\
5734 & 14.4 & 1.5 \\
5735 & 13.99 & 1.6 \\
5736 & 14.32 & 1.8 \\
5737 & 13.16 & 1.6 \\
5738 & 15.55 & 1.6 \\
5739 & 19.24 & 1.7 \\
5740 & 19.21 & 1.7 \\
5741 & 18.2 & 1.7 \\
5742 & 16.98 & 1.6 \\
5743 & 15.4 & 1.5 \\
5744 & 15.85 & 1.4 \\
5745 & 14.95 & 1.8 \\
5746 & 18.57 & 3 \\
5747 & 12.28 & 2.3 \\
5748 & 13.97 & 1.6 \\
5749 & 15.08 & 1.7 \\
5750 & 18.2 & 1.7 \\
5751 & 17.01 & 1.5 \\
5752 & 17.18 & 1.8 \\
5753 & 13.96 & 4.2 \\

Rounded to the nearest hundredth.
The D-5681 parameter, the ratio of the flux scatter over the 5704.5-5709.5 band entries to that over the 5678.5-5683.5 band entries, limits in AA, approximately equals 0.58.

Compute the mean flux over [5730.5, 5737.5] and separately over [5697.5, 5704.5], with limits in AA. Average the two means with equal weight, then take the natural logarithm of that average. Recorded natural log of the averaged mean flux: 2.734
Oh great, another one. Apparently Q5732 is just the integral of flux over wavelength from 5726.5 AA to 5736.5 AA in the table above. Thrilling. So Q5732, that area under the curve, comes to 158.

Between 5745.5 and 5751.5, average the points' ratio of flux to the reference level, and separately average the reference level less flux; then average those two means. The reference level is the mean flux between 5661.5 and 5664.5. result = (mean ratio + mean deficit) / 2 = 0.57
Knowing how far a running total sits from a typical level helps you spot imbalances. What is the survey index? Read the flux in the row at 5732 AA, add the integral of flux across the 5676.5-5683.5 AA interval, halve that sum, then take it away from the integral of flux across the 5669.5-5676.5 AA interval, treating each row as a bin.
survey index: 43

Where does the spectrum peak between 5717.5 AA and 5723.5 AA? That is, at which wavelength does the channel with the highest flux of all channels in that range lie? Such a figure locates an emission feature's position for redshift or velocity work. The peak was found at 5723 AA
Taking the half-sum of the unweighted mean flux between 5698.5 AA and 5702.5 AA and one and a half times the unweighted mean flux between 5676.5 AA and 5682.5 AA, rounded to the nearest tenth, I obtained 20.6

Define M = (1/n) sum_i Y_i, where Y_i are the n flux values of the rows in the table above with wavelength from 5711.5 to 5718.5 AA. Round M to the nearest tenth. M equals 14.8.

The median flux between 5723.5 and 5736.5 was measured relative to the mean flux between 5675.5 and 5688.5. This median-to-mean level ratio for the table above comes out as 1.02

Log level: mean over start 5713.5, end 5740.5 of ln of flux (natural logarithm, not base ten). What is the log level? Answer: 2.75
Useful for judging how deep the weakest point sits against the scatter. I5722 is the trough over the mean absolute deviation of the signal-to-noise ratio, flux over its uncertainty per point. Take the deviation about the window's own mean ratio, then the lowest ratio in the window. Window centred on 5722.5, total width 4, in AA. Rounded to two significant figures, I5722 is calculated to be 1.7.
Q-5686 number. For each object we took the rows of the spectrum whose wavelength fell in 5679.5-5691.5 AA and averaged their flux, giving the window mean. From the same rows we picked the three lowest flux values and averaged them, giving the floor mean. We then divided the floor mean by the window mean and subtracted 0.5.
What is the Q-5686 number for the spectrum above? 0.28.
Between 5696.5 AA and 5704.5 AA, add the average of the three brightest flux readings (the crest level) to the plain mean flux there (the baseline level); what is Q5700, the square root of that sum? 5.7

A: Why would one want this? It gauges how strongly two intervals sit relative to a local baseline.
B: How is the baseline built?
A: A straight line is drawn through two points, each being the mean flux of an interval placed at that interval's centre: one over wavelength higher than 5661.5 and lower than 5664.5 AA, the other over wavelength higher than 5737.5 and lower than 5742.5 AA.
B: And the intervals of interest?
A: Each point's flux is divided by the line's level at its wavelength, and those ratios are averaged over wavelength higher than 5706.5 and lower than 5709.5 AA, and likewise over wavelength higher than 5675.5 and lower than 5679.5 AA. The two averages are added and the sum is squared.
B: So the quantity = 3.8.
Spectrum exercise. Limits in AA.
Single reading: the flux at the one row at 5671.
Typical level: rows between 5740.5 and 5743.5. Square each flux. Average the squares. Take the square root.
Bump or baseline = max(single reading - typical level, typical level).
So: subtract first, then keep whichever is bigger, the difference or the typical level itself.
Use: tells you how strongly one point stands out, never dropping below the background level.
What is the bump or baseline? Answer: 16.9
